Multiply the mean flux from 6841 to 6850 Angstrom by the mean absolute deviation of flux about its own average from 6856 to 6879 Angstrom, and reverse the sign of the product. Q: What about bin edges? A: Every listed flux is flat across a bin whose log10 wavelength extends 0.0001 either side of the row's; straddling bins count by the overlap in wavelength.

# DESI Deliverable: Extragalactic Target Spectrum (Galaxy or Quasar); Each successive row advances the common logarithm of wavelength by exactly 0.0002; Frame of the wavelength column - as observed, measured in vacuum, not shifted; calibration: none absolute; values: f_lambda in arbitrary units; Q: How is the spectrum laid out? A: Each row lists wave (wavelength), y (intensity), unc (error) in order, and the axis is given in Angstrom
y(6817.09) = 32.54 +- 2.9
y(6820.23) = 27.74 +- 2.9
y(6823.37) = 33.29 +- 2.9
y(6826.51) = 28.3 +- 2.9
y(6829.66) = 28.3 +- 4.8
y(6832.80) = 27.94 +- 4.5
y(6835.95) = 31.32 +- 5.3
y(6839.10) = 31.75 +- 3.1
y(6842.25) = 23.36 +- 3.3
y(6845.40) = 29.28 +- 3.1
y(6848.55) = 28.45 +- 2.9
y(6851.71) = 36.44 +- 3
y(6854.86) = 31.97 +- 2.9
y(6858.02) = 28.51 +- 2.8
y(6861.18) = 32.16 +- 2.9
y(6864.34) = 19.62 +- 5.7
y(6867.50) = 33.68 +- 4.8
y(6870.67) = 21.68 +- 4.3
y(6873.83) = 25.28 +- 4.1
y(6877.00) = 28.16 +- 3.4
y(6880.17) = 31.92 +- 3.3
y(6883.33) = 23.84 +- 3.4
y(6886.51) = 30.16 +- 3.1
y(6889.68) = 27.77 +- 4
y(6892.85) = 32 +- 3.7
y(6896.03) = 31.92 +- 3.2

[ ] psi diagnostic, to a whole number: -112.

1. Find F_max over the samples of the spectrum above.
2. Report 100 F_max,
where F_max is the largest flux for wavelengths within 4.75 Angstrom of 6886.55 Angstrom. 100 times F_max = 3016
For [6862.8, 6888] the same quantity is 3368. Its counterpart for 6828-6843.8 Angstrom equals 3175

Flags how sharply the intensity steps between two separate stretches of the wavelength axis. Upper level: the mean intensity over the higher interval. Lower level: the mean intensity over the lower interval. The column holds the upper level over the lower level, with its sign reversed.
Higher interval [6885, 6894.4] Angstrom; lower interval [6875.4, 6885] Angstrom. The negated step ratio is -1.07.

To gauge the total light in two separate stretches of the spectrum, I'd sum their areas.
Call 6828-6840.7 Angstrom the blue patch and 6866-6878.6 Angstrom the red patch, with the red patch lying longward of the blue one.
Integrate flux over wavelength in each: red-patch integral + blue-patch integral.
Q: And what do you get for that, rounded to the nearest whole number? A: 720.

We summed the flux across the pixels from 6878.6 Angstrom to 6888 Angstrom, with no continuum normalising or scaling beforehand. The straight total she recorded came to 86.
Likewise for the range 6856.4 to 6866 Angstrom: 80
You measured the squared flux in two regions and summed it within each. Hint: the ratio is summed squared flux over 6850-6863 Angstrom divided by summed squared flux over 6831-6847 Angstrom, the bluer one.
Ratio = 1.0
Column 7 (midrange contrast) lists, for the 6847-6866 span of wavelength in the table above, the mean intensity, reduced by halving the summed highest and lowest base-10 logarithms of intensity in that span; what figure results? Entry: 28.1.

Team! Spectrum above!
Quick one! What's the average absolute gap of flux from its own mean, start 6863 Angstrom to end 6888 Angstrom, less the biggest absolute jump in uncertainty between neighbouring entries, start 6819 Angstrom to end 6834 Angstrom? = 2.3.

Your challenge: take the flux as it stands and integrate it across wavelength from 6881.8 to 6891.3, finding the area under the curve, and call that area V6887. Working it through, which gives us 259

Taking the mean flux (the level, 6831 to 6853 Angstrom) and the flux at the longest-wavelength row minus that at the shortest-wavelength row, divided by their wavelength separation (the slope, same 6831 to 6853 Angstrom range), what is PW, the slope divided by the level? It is 0.02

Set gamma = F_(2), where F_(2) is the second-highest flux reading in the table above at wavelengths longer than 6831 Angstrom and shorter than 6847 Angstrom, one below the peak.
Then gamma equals 31.32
